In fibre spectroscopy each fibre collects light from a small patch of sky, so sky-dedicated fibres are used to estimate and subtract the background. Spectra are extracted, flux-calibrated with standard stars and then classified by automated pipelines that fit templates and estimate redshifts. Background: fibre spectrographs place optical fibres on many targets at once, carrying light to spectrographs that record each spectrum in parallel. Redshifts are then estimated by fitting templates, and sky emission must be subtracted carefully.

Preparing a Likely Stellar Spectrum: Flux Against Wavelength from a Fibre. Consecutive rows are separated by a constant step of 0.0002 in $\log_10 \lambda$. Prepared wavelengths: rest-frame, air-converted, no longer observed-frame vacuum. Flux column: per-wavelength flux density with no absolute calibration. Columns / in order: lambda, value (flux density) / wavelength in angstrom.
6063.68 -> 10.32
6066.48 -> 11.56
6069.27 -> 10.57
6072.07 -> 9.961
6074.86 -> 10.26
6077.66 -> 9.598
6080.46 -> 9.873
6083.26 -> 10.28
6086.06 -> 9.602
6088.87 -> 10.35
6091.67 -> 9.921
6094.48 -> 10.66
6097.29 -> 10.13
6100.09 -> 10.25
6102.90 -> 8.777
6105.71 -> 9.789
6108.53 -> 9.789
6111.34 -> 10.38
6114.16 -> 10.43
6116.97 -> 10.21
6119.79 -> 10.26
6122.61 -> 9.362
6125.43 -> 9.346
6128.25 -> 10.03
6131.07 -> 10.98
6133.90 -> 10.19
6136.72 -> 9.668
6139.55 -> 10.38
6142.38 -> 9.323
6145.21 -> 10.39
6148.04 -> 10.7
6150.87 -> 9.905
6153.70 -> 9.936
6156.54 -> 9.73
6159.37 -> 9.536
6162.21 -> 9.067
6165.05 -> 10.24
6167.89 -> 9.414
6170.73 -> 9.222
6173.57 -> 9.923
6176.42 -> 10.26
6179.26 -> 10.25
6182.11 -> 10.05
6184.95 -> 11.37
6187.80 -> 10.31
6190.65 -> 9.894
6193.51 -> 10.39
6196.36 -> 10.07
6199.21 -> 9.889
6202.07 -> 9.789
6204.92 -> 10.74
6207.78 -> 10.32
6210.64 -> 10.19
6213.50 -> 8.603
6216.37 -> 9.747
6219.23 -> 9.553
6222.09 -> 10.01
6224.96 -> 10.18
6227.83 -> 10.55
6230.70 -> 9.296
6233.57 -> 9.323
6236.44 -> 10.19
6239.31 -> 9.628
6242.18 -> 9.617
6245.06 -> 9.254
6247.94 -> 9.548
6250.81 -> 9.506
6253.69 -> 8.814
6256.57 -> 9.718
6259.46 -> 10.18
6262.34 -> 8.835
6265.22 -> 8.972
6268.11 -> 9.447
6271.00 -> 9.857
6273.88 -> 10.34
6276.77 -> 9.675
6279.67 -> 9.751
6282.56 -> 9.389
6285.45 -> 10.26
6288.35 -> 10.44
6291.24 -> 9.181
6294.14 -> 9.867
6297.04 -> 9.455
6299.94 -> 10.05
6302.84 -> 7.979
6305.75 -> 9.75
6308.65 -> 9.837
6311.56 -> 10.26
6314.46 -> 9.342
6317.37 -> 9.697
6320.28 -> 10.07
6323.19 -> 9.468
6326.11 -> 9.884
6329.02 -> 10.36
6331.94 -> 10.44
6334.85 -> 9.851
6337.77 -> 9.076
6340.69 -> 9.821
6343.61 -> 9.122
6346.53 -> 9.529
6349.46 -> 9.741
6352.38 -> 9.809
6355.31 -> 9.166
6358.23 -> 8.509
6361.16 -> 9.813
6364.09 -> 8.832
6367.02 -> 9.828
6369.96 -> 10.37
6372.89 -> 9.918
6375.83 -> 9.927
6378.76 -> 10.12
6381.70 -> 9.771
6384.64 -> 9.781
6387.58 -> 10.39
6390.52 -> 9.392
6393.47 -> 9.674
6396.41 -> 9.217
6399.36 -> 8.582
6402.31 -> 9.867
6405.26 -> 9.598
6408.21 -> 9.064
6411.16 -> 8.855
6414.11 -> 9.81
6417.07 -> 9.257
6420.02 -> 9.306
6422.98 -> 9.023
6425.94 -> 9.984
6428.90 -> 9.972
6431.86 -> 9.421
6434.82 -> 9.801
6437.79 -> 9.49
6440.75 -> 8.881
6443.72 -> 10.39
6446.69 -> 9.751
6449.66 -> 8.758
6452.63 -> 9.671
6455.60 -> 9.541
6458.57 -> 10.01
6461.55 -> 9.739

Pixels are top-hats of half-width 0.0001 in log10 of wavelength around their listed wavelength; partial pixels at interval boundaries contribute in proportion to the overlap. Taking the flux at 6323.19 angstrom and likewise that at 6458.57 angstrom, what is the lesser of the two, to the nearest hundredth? 9.47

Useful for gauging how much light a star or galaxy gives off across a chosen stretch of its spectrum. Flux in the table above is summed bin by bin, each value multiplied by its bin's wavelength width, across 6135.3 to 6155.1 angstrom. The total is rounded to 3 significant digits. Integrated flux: 199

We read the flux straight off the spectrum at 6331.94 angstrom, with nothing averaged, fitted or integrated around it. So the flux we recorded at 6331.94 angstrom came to 10.44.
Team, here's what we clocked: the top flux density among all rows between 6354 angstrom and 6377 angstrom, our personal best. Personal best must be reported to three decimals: 10.370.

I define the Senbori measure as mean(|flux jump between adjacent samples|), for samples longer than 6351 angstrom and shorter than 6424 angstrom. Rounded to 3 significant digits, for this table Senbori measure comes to 0.552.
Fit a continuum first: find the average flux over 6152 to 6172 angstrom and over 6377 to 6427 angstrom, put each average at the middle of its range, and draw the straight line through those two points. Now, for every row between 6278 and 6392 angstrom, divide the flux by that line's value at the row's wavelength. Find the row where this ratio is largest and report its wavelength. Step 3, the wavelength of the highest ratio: 6331.94 angstrom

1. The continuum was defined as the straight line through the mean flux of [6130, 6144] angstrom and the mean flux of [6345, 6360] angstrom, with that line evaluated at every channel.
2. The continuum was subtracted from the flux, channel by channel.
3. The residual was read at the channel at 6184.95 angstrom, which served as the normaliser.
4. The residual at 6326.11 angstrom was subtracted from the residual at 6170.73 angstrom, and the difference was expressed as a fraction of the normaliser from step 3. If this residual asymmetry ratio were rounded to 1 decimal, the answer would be -0.8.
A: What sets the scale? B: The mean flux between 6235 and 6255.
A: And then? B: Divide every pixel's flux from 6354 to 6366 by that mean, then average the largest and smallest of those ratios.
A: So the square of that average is 0.93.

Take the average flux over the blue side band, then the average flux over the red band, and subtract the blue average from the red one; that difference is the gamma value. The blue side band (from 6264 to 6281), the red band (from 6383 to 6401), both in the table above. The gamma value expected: -0.17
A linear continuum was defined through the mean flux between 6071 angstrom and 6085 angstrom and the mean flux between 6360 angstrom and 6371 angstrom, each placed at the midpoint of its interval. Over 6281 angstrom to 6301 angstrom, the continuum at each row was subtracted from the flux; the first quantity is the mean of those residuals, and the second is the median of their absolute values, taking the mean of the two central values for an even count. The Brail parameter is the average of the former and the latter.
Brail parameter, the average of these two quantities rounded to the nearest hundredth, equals 0.21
